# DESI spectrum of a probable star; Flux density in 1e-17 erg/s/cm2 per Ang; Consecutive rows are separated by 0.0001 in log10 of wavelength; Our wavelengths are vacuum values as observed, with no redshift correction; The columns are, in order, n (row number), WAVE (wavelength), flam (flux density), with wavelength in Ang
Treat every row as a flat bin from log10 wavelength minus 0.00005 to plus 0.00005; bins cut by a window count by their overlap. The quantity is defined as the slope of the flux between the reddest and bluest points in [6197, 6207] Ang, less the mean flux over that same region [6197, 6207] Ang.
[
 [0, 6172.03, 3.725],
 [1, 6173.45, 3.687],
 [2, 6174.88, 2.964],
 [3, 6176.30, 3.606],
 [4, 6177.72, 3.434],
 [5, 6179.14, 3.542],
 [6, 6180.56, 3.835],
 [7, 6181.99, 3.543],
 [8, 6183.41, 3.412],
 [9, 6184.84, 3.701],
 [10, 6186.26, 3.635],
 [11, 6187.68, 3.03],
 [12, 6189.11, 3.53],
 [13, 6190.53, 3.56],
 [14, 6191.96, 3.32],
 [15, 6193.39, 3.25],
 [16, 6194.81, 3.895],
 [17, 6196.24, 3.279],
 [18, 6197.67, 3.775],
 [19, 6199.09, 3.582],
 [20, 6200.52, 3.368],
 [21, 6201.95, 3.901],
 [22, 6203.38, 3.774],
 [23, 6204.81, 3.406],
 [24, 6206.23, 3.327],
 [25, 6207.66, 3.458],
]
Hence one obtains -3.64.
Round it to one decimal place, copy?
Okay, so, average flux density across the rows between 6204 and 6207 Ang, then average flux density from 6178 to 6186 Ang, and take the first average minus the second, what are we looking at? -0.2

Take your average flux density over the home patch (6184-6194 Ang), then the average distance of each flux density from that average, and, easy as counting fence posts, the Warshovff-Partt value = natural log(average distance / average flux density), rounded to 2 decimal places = -2.85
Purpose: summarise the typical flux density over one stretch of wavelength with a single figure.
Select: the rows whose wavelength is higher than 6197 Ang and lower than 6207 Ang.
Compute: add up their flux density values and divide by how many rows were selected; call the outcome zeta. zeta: 3.59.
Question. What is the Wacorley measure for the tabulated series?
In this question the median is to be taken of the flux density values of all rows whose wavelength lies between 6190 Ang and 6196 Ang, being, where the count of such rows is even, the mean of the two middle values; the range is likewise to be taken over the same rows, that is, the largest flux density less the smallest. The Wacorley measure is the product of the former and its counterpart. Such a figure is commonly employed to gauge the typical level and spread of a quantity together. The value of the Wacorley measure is 2.2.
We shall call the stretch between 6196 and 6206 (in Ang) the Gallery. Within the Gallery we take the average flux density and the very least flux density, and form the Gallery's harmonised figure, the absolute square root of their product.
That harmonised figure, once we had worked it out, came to 3.43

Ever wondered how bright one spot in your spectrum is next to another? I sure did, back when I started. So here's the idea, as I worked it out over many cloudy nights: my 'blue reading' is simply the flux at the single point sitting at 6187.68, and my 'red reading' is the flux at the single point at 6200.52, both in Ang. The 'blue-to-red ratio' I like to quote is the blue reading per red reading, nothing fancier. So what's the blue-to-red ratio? 0.90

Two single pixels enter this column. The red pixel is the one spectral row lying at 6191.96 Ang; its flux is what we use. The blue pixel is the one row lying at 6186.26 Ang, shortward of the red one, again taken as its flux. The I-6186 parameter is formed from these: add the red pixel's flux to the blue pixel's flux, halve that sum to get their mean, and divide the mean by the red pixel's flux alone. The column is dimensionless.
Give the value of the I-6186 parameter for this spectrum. 1.05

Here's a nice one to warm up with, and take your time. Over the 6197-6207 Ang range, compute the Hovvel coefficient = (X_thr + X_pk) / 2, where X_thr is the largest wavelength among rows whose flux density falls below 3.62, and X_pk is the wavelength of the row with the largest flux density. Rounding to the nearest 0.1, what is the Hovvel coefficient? 6204.1 Ang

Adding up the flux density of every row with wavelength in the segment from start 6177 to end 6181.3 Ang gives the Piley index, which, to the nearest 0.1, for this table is 10.8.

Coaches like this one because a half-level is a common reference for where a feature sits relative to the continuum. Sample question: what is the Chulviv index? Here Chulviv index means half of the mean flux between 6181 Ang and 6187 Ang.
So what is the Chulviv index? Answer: 1.79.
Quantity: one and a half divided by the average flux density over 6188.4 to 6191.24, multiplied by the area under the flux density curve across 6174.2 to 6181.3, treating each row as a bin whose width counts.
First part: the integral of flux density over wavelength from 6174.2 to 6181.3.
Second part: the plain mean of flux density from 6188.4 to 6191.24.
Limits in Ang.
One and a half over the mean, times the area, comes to 10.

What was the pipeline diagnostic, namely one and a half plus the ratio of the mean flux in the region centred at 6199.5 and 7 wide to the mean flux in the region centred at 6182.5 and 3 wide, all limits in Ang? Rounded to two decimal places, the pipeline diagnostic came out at 2.53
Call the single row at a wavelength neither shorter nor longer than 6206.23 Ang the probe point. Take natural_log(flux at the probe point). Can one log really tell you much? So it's 1.202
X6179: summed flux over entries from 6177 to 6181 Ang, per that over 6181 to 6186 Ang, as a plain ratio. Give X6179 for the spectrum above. 1.01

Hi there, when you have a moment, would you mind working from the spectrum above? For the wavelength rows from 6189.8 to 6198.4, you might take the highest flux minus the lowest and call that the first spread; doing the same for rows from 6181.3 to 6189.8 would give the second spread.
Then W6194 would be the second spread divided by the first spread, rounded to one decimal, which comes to 1.0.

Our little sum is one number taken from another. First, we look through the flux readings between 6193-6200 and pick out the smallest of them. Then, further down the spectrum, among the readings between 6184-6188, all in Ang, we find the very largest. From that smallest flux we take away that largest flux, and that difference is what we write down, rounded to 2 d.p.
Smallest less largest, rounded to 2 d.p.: -0.45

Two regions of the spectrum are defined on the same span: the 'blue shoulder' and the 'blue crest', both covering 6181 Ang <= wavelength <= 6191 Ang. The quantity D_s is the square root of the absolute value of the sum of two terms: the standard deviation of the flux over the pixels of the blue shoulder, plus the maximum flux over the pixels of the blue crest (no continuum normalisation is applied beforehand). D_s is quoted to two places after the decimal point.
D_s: 1.98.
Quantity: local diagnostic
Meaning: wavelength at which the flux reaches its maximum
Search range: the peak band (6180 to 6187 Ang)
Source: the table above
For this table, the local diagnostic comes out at 6180.56 Ang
